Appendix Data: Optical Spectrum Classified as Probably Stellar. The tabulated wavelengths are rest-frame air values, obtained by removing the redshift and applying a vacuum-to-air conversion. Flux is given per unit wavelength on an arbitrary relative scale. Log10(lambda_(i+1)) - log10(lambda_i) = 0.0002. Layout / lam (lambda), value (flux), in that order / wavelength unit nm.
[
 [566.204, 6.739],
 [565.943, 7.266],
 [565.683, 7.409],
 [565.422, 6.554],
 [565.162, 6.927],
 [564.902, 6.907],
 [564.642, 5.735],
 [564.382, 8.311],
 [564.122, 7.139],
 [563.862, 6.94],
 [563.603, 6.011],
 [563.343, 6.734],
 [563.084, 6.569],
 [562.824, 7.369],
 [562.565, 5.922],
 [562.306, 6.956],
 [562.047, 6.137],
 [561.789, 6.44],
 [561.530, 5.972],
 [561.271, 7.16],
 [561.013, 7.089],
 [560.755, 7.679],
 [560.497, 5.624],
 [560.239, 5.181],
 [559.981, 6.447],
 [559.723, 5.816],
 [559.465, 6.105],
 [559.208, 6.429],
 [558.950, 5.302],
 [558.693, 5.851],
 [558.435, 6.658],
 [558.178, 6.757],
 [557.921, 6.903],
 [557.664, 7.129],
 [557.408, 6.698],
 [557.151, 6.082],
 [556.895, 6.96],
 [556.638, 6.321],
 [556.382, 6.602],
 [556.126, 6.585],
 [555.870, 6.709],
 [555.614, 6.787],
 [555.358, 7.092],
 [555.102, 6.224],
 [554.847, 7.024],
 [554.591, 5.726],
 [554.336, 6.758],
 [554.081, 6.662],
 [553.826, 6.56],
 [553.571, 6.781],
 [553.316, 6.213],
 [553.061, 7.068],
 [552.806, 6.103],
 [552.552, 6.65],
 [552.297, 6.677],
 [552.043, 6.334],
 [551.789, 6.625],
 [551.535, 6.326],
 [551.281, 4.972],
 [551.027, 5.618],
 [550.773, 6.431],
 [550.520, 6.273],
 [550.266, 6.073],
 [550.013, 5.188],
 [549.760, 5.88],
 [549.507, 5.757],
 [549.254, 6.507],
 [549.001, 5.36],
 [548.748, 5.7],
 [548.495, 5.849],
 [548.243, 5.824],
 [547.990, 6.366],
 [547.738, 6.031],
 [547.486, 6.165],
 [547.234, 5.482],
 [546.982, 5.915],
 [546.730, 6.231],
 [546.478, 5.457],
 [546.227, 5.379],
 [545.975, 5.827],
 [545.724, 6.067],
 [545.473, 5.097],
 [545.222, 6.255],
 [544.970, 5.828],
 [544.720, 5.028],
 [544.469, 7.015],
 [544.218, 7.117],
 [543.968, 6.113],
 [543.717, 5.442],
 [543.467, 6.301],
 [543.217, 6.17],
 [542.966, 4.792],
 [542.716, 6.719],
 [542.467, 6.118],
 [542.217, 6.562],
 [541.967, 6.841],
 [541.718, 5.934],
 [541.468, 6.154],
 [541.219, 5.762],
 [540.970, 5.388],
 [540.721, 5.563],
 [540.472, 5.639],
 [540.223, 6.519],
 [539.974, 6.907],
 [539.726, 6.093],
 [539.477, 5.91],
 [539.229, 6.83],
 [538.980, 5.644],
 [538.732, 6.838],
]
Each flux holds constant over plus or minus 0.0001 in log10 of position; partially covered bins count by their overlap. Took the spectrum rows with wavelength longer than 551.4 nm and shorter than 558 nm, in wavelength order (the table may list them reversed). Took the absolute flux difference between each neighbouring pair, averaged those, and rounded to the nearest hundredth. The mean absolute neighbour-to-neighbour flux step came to 0.48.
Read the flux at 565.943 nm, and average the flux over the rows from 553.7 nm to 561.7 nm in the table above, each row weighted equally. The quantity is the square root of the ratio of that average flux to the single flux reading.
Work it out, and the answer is 0.94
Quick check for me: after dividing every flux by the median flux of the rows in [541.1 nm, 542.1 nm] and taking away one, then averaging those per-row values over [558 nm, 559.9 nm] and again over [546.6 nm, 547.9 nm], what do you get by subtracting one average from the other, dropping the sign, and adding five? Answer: 5.03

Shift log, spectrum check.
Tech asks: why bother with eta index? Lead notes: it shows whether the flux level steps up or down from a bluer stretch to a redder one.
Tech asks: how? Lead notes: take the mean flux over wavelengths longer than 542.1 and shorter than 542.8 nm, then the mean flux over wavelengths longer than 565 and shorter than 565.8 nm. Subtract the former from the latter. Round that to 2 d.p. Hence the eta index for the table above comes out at 0.50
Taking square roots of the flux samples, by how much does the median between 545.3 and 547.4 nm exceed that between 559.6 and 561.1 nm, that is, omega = -0.098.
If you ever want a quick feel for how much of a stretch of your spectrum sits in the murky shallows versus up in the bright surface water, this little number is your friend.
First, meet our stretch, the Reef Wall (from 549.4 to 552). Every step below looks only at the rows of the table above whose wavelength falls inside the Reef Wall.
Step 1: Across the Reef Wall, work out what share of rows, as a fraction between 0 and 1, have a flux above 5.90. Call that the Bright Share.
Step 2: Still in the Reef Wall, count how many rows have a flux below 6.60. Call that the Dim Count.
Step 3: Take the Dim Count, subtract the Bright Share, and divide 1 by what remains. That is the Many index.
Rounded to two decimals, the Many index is 0.12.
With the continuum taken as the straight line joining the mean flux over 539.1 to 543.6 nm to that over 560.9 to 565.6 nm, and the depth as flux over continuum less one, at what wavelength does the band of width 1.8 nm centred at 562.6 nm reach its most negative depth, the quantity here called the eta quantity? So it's 562.565 nm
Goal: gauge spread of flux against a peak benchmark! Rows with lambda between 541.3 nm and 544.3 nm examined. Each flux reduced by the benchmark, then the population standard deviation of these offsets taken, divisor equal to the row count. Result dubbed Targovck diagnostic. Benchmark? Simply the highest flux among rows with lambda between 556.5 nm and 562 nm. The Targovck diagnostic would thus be 0.60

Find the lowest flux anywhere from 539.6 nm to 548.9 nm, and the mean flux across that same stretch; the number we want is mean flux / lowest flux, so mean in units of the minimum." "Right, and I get 1.25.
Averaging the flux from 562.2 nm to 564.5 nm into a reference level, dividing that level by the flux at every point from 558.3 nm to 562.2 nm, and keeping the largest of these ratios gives 1.33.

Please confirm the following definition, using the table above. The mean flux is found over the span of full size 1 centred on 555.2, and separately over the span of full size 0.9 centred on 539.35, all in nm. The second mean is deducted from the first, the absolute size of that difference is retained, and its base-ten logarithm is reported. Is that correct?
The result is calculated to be -0.2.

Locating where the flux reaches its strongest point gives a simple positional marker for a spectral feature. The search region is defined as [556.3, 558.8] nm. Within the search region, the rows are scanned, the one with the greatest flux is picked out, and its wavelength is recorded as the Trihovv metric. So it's 557.664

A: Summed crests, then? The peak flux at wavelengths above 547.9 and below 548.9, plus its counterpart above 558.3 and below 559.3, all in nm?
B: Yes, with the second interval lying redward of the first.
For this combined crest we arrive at 13.0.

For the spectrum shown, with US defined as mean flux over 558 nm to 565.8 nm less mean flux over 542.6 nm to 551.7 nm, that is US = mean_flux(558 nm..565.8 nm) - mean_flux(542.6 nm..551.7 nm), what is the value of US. 0.63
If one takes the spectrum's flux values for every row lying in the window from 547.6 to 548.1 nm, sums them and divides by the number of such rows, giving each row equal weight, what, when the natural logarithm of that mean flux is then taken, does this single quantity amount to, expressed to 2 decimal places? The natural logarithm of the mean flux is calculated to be 1.82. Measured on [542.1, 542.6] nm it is 1.85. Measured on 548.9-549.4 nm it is 1.78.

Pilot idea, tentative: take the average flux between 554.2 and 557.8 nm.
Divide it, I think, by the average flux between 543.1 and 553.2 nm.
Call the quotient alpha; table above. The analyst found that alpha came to 1.10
